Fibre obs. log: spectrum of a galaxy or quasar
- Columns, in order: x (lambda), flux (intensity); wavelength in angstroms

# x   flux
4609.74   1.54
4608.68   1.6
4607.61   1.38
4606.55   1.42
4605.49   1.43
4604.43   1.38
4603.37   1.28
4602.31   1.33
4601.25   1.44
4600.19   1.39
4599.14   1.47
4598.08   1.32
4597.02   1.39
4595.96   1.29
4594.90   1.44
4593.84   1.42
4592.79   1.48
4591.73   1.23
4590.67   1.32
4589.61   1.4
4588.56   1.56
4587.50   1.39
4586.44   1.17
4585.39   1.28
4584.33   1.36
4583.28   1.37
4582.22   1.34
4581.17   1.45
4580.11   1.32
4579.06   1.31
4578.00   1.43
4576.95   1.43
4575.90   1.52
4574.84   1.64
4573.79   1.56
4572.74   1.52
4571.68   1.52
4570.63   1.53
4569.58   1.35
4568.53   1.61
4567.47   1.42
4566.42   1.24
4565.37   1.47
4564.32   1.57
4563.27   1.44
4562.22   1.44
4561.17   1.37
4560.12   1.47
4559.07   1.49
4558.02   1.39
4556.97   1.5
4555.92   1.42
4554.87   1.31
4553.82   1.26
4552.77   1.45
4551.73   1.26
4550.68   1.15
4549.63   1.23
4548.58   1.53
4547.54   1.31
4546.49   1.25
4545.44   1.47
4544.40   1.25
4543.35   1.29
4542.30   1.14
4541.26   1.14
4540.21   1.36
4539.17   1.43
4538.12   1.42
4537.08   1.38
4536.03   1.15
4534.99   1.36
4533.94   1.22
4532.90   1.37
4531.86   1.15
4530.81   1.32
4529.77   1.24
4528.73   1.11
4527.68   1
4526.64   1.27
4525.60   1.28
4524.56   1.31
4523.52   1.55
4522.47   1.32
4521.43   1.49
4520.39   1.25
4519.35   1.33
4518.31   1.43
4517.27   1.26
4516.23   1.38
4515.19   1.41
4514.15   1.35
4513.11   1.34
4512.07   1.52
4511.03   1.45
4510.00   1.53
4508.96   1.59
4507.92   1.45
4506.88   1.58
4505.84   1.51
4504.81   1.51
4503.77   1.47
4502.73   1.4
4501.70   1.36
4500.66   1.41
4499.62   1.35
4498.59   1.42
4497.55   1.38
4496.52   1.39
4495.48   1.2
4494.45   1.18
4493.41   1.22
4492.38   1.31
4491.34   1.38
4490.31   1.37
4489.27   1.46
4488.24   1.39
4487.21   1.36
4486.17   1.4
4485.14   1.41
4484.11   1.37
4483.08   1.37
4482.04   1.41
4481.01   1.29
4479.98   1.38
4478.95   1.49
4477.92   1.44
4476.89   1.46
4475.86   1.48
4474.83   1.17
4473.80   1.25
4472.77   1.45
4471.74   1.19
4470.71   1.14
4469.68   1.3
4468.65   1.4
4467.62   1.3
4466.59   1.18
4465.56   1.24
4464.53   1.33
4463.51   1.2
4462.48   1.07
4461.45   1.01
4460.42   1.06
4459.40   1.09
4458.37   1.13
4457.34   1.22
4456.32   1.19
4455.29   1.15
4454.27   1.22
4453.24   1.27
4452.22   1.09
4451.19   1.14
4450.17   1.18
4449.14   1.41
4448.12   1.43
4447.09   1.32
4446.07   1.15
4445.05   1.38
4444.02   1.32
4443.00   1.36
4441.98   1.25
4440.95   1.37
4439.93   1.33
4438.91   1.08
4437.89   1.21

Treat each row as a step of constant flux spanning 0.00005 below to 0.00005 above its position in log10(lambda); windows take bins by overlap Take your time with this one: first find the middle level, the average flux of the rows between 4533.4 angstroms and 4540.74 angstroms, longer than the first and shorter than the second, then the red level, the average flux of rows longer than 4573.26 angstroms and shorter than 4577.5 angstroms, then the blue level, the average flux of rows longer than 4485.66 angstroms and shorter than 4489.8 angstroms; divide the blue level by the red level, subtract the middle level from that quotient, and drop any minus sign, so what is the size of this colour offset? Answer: 0.42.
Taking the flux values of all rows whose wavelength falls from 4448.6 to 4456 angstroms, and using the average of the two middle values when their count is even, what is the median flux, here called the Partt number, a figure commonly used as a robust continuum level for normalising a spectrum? 1.18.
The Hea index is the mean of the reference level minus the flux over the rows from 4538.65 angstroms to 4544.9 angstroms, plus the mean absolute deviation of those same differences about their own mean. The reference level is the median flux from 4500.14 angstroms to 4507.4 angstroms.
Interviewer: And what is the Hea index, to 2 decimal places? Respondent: 0.29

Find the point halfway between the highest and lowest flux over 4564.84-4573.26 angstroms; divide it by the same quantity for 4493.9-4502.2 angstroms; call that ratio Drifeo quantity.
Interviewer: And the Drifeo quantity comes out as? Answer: 1.10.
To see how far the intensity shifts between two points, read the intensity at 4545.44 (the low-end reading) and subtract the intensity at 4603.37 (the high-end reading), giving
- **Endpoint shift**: 0.19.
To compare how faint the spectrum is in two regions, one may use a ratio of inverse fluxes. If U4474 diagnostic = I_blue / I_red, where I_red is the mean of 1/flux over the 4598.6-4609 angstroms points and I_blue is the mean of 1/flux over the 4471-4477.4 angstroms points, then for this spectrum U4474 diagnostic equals 1.07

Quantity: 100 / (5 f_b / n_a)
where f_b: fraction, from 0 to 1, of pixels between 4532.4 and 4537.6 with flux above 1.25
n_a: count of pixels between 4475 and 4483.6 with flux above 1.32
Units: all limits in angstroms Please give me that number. 233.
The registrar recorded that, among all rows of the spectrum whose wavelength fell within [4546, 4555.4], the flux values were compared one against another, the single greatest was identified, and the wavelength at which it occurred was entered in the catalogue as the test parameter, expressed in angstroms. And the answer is 4548.58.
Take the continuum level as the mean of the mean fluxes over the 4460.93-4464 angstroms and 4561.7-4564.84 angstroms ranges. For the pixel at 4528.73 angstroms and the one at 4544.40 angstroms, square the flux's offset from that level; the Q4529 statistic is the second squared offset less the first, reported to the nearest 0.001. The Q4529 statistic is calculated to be -0.030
